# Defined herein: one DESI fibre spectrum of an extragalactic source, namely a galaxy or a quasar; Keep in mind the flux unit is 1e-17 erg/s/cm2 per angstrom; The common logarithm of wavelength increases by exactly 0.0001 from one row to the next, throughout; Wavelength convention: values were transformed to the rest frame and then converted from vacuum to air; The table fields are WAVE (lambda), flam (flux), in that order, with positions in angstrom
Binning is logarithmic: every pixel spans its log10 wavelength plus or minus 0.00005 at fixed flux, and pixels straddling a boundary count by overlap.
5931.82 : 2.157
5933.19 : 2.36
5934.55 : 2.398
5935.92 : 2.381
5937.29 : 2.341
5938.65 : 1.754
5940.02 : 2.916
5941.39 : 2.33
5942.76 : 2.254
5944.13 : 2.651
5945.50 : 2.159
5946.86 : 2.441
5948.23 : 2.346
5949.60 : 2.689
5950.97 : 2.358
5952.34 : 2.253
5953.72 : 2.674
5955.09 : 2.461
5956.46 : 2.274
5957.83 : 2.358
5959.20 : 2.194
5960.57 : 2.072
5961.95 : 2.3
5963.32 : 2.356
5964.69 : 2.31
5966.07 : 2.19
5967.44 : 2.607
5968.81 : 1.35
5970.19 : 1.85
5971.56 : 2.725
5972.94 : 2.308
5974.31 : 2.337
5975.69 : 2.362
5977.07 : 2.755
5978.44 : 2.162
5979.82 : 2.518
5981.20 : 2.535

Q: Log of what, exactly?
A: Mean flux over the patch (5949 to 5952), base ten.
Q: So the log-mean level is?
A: 0.40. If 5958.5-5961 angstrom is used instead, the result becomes 0.33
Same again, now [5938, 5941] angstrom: 0.37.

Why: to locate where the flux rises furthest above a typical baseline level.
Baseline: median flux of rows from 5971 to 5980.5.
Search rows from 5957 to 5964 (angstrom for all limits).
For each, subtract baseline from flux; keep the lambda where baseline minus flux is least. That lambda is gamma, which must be 5957.83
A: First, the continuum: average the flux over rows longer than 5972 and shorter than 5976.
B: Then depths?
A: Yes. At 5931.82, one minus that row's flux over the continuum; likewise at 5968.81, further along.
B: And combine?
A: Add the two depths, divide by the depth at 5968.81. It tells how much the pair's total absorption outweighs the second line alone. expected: 1.2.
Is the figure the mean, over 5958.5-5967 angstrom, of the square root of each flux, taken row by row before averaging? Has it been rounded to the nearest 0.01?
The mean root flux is 1.50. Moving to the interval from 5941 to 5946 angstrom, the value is 1.53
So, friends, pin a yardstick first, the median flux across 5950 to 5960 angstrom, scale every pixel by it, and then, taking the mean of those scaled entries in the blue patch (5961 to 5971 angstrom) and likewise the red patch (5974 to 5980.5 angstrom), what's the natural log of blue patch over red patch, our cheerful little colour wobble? -0.13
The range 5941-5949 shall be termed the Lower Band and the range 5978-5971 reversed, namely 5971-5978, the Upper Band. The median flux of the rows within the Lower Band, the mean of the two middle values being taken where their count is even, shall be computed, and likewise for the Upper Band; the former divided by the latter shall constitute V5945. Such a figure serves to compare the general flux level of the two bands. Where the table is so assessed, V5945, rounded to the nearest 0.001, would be 0.990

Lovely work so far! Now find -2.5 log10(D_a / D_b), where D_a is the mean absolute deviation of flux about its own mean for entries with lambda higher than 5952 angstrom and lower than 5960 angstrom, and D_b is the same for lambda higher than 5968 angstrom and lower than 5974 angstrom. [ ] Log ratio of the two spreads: 1.3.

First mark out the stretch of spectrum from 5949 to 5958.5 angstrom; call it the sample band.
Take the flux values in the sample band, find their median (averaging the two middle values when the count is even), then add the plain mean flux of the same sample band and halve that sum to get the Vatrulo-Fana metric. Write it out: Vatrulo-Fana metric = 2.40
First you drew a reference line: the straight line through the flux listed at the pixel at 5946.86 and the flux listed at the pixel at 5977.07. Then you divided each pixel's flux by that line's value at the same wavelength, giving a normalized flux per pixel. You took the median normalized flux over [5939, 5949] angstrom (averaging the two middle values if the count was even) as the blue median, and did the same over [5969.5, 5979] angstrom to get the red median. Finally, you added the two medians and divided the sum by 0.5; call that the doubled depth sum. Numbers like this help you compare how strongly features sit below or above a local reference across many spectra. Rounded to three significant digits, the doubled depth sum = 3.67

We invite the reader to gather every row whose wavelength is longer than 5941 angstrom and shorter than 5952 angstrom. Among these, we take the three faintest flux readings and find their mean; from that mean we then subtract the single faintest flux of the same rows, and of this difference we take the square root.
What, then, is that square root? 0.30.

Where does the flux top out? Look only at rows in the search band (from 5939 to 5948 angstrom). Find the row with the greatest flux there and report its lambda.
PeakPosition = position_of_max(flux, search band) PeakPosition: 5940.02 angstrom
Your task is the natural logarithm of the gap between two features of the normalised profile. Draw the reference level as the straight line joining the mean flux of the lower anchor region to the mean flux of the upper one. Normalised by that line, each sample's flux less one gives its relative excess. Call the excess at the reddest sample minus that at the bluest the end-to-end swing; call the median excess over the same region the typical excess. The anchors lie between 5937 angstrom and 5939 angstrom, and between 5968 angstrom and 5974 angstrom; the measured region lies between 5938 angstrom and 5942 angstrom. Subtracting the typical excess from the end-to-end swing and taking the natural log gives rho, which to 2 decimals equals -1.94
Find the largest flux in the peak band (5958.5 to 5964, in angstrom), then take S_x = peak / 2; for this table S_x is 1.18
